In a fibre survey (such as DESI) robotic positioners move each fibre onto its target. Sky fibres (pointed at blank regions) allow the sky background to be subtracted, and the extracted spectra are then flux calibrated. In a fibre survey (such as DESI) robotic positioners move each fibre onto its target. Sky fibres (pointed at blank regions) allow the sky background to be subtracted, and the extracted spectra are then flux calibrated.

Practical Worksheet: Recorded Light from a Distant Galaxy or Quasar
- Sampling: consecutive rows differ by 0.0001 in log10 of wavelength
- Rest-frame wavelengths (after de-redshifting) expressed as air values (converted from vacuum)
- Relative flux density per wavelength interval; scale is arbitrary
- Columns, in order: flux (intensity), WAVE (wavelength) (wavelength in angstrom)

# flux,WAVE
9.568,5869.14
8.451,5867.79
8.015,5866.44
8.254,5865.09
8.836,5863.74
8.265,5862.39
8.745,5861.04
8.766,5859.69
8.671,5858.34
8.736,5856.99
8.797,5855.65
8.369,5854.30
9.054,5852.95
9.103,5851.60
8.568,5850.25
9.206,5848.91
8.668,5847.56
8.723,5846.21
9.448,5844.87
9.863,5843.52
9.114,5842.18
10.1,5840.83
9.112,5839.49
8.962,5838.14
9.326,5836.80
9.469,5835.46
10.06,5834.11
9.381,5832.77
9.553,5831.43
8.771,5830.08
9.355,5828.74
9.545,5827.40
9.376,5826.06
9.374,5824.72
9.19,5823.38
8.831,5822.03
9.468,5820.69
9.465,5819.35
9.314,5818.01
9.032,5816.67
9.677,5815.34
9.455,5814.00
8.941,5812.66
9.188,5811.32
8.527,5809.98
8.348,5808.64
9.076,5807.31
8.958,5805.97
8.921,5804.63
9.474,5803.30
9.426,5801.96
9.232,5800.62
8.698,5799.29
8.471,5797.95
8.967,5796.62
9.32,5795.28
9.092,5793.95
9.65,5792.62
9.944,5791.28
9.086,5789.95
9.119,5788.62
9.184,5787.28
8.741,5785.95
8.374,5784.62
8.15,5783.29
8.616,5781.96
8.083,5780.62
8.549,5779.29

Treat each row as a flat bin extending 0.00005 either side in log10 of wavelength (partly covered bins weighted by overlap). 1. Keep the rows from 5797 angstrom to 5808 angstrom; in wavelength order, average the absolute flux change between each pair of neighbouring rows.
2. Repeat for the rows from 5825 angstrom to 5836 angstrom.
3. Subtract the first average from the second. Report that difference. 0.21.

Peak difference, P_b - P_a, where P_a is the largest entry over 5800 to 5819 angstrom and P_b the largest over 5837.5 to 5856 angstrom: 0.4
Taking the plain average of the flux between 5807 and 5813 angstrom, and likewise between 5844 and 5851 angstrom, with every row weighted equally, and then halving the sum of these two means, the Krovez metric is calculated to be 8.87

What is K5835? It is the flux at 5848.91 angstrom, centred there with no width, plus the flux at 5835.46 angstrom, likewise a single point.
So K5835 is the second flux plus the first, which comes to 18.7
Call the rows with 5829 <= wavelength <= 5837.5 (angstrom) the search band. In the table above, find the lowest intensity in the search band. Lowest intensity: 8.771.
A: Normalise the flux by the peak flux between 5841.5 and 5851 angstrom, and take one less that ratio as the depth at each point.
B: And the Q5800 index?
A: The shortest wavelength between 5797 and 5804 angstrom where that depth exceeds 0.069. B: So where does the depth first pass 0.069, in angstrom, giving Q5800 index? 5797.95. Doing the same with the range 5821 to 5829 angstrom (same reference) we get 5822.03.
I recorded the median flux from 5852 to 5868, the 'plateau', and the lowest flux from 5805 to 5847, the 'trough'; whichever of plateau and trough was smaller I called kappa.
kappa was 8.3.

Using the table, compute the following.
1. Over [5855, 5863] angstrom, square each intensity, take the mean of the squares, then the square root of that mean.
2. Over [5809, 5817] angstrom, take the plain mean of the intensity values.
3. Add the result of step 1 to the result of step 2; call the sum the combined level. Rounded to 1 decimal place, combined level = 17.8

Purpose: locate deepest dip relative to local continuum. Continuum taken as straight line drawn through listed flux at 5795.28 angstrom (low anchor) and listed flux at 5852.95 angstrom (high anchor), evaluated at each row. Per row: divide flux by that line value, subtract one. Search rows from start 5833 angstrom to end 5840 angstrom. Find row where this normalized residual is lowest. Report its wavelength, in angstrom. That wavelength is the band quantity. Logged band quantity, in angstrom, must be 5838.14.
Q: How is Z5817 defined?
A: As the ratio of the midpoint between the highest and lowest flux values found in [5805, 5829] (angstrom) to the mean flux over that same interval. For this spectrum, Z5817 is 0.98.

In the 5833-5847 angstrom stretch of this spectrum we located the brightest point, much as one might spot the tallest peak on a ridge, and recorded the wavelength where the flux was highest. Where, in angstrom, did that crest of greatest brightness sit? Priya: 5840.83 angstrom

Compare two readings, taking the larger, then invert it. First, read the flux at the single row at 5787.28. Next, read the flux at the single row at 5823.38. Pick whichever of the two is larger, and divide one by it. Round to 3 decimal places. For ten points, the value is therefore 0.109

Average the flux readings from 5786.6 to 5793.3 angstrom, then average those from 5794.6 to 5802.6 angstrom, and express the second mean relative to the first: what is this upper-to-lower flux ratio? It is 0.96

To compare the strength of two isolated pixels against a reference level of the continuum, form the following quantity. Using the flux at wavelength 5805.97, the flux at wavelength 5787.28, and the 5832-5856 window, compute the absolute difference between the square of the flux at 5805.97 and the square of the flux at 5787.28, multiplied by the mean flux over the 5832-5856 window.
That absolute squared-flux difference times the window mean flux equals 38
